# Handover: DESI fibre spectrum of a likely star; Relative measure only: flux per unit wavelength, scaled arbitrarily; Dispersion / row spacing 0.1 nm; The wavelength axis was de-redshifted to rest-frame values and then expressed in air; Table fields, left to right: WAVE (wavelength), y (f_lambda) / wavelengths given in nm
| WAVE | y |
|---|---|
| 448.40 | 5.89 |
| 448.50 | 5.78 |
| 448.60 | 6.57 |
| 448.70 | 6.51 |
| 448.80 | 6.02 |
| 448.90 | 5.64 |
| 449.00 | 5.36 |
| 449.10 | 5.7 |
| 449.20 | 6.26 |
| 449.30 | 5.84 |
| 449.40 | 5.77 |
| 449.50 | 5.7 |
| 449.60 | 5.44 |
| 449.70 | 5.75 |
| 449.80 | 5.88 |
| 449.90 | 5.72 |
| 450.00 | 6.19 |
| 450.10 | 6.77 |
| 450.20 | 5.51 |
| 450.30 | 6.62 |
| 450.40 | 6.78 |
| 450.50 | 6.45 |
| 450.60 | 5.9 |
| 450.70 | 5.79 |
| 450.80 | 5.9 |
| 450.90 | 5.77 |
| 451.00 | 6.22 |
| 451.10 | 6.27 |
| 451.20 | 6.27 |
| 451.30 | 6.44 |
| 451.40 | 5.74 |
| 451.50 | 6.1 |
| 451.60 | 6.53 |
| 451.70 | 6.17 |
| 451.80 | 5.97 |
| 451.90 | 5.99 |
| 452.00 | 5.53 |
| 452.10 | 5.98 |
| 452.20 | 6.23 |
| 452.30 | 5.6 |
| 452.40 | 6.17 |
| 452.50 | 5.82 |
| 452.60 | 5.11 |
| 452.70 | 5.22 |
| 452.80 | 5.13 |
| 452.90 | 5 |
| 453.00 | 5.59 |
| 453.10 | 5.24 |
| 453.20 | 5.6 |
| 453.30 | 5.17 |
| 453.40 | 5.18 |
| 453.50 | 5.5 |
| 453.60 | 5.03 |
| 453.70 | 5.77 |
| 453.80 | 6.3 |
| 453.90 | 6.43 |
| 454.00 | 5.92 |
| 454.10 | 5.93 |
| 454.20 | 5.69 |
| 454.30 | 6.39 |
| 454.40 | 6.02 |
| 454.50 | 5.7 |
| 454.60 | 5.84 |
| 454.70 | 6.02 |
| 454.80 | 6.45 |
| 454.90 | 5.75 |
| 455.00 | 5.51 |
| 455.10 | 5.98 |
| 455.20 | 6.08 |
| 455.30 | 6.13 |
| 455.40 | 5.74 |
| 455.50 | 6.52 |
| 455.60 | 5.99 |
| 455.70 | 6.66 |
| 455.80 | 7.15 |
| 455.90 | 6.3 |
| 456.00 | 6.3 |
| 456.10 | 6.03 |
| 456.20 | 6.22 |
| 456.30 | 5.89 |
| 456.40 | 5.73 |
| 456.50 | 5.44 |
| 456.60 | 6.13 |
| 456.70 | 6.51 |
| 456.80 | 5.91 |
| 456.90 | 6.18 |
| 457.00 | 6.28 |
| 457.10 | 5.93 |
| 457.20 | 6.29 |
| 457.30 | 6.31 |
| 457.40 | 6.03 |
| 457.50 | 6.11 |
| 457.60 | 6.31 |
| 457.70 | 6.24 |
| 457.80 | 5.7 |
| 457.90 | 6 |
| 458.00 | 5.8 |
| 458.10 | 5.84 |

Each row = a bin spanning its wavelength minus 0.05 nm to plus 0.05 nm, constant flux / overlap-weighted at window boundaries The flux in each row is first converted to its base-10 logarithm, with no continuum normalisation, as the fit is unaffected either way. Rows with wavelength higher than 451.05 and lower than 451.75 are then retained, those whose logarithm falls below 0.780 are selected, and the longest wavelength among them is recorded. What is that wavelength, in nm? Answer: 451.40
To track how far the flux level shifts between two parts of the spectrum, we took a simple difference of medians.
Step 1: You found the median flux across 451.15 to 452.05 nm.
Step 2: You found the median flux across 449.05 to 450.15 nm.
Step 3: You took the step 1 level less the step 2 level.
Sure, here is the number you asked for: 0.3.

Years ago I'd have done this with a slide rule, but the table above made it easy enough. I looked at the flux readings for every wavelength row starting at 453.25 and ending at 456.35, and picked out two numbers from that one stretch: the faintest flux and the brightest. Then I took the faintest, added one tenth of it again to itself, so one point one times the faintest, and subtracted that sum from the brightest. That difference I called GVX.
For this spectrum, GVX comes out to 1.62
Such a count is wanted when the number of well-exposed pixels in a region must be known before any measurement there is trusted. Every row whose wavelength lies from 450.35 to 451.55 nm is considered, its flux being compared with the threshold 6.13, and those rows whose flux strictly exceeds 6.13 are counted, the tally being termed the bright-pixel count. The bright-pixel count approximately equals 6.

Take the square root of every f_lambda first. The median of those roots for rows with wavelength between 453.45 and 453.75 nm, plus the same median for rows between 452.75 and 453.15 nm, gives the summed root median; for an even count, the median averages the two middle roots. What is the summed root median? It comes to 4.62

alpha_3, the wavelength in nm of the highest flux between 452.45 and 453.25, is 452.50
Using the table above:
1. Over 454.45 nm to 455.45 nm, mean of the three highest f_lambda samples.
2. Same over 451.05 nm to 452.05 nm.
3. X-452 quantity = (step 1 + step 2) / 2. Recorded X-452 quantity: 6.3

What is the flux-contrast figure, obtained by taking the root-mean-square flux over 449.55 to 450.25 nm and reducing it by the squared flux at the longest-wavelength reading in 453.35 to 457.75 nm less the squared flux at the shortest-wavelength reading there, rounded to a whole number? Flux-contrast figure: -6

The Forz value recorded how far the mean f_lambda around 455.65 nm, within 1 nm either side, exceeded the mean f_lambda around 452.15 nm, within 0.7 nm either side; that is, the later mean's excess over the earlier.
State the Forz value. 0.3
